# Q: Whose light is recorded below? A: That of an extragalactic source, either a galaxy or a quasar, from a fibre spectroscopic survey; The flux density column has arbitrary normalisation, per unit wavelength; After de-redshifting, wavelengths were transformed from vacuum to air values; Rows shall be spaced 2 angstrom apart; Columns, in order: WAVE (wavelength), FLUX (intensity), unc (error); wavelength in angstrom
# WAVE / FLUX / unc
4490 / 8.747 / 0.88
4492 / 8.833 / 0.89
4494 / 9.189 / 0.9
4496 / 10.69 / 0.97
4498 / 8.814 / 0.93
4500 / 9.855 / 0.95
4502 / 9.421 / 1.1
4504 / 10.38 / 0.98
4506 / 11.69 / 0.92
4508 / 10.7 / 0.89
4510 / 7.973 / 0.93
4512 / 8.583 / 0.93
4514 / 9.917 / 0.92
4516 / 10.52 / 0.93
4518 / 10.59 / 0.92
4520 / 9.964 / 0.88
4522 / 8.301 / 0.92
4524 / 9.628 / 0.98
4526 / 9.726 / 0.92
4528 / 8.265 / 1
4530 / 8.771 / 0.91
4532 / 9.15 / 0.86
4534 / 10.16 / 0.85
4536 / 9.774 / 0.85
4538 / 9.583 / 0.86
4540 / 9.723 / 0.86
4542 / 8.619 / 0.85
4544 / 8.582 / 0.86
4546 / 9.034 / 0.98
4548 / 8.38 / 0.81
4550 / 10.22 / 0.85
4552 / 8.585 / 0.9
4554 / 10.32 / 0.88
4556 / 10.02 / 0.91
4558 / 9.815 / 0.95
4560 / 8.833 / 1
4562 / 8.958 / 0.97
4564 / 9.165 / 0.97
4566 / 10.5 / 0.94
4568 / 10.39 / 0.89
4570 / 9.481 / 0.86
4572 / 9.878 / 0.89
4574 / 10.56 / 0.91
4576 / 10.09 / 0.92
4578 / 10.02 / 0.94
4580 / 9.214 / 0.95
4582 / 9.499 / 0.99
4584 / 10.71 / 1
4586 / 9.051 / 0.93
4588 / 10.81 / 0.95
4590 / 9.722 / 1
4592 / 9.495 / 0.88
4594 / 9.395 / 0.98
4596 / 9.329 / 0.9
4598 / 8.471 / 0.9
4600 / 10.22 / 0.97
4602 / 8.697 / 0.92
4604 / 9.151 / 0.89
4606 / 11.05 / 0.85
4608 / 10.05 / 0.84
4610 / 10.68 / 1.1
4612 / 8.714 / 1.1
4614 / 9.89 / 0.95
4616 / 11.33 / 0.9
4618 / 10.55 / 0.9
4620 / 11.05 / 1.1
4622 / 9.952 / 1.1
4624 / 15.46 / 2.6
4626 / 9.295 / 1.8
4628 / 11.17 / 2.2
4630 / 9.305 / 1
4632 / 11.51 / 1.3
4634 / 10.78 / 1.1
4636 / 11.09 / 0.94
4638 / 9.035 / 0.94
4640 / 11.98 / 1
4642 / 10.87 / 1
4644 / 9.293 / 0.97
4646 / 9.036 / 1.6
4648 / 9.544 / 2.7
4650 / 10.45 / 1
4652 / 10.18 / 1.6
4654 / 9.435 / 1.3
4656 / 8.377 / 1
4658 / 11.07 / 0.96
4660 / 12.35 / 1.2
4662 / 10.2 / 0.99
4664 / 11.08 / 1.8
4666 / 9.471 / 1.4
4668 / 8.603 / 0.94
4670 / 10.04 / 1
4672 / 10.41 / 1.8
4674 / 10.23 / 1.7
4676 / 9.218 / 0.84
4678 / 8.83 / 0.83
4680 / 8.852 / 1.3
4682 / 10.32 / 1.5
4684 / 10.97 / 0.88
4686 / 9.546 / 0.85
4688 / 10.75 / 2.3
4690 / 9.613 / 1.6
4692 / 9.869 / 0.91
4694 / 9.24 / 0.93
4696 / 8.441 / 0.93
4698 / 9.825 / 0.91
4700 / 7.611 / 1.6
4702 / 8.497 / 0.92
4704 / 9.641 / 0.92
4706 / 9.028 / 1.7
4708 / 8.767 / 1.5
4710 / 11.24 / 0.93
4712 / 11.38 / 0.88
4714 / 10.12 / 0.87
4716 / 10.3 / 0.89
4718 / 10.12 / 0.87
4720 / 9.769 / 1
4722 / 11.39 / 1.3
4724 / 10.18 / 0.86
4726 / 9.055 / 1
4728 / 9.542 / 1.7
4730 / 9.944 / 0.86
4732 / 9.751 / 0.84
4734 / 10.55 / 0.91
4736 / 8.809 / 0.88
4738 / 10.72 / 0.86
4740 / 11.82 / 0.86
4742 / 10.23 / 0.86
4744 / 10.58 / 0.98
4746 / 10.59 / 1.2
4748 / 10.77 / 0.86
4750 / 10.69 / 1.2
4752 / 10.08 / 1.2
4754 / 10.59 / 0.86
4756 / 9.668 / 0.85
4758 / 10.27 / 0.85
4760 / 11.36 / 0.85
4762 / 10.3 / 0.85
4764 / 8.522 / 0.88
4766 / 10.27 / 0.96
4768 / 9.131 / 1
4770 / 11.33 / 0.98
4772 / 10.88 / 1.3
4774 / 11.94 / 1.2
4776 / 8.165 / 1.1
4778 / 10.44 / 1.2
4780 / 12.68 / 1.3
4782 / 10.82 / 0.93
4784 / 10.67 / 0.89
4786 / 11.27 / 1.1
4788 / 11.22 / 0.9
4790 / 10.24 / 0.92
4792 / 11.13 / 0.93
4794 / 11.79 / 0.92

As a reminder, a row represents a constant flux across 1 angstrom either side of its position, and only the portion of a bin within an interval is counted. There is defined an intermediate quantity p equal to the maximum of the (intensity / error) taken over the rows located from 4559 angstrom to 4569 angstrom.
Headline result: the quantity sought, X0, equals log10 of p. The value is 1.07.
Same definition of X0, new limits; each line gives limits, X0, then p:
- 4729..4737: 1.06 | 11.6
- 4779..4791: 1.10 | 12.5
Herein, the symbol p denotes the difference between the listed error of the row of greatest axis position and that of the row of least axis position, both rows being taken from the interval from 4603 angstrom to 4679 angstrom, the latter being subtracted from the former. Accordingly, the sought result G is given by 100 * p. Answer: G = -6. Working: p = -0.06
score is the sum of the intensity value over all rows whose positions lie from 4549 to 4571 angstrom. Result 106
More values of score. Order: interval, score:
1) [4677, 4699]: 106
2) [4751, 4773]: 112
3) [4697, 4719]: 107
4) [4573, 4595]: 109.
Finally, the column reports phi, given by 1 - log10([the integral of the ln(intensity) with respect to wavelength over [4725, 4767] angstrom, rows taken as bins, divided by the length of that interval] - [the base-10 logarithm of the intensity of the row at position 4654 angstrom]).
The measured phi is 0.872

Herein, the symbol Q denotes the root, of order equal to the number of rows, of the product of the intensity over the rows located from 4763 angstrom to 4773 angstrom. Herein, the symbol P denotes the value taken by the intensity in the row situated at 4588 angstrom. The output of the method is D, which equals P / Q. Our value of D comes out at 1.08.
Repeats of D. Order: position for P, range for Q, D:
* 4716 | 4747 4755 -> 0.98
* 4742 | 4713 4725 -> 0.99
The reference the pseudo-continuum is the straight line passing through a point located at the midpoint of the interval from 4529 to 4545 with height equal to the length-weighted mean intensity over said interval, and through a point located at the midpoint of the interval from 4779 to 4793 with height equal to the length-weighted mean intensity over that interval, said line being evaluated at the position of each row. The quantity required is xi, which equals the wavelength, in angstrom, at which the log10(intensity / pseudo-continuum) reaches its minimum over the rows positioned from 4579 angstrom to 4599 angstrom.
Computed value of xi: 4598 angstrom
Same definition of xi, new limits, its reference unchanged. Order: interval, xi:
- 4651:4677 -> 4656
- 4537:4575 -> 4548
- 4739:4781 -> 4776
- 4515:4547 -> 4528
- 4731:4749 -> 4736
